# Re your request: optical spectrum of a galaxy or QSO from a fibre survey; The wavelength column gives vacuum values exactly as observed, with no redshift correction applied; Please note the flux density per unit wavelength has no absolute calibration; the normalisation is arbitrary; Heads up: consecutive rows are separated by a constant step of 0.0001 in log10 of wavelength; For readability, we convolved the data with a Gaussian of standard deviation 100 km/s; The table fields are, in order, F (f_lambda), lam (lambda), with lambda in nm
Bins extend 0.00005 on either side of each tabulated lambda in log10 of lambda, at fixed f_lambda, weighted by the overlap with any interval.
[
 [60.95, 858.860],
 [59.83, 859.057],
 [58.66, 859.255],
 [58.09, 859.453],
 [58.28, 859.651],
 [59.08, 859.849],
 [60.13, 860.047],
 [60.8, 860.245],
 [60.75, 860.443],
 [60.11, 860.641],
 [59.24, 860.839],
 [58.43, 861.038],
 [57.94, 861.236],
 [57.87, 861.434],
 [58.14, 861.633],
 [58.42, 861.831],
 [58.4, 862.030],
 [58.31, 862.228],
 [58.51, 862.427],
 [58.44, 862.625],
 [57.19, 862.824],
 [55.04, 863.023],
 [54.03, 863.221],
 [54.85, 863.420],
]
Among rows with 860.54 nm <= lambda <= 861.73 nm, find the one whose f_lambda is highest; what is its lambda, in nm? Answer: 860.641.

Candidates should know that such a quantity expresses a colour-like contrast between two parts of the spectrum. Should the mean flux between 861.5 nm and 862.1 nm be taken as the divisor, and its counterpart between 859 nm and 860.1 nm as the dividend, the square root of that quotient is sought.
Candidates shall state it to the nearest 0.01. 1.01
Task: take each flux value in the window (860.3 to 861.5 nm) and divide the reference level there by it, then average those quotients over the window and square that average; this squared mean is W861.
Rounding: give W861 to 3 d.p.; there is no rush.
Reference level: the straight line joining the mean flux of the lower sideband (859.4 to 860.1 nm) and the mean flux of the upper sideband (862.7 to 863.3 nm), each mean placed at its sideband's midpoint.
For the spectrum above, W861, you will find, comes 0.953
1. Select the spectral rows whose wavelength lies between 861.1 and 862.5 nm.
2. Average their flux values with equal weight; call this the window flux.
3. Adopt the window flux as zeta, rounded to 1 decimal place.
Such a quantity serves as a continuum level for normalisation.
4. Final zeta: 58.2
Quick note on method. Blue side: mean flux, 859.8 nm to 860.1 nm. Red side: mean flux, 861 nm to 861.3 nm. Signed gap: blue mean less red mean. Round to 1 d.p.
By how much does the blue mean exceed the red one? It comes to 1.4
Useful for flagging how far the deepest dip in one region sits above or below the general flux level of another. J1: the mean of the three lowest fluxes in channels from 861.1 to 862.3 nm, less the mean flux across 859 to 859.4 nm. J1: -1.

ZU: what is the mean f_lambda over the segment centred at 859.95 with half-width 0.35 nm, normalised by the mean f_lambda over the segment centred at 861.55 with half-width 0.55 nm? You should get 1.024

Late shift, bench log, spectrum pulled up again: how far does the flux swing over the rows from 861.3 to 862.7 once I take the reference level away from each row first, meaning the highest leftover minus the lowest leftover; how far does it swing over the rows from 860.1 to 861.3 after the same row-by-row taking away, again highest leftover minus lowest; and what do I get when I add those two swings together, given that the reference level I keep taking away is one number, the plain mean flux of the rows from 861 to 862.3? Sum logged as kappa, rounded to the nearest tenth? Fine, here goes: 3.5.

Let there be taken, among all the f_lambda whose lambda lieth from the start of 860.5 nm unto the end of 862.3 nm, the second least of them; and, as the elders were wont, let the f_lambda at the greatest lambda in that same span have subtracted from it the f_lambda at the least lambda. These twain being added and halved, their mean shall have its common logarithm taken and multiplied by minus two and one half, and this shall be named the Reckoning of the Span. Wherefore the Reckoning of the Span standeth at -3.62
